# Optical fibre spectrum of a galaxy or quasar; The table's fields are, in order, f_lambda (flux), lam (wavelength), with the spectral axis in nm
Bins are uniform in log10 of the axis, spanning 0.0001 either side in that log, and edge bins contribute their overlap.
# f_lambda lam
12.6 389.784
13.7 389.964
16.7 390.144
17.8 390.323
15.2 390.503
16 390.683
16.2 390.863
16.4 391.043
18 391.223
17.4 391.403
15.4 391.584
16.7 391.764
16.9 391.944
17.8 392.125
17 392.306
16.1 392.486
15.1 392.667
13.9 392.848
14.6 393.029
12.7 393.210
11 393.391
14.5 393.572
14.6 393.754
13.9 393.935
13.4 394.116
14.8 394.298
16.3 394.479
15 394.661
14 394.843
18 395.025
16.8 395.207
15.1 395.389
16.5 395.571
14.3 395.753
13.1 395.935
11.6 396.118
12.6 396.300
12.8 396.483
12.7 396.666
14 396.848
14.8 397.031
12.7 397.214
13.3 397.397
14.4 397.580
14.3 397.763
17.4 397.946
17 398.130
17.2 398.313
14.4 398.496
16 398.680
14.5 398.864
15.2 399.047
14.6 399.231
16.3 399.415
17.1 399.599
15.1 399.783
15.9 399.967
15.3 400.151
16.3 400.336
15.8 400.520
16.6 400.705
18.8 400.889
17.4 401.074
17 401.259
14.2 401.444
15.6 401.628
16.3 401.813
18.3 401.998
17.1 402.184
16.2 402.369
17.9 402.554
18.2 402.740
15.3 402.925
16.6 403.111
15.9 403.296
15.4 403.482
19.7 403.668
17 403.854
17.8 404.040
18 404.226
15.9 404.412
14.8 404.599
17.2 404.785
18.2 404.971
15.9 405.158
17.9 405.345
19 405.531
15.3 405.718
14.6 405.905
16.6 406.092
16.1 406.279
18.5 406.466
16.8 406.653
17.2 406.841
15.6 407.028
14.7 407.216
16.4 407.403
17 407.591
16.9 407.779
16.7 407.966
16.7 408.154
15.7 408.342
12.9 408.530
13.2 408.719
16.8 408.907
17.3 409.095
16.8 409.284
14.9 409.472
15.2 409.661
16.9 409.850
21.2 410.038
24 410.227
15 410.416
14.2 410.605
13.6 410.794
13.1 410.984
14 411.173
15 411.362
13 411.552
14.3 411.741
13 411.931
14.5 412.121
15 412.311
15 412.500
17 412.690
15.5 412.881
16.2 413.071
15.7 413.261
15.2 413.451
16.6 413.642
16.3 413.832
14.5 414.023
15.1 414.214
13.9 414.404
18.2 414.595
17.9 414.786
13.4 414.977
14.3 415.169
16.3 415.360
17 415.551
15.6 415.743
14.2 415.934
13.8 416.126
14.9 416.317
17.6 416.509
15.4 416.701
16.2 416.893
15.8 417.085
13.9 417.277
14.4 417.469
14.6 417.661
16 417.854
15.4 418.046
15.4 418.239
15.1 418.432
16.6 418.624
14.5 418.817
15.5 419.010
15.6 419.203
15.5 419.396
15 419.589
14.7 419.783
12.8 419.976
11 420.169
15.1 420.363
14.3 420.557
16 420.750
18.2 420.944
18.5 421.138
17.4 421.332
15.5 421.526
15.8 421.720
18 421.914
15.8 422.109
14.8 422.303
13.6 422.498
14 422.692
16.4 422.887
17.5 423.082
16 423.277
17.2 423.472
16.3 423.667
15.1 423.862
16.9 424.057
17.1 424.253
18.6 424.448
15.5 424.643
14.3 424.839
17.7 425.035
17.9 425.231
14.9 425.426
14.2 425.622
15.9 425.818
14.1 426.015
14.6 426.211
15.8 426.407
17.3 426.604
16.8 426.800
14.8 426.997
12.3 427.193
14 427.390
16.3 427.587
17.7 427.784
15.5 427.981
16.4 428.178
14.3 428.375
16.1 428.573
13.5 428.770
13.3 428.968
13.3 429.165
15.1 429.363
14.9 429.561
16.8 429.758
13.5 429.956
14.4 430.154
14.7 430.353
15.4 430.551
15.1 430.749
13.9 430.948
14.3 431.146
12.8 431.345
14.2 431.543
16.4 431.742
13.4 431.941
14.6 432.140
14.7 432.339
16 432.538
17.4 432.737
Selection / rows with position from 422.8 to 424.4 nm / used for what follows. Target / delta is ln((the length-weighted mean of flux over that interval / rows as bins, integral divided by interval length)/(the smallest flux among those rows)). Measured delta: 0.096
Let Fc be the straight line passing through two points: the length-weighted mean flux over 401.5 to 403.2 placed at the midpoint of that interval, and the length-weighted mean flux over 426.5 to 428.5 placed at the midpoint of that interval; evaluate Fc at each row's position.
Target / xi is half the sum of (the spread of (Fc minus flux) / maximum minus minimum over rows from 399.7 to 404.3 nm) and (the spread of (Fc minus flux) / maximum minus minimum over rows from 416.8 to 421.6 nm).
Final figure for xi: 6.58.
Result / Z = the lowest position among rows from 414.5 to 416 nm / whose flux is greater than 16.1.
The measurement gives 414.595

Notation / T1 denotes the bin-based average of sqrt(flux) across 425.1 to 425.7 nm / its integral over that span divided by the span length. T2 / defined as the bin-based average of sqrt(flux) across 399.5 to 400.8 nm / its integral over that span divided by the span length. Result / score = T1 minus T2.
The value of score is -0.03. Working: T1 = 3.98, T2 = 4.00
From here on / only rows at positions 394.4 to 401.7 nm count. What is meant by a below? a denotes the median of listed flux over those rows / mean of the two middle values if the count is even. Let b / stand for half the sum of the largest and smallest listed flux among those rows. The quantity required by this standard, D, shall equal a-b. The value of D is -0.05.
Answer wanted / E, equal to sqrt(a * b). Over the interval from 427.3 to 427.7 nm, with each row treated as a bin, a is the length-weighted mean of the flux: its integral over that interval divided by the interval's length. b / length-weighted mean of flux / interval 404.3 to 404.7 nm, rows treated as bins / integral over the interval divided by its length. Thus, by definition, 15.4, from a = 15.3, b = 15.5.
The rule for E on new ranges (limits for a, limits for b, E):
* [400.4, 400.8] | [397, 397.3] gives 14.8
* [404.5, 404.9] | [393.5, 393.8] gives 15.3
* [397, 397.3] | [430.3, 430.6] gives 14.3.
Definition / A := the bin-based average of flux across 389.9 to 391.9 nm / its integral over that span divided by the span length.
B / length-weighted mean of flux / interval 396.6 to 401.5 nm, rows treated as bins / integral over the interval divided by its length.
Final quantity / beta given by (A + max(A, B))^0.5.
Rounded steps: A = 16.4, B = 15.5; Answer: 5.72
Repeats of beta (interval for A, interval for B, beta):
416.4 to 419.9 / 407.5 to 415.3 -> 5.57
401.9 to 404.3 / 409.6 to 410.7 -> 5.92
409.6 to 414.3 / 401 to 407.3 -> 5.68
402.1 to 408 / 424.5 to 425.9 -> 5.79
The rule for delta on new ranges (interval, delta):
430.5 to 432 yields 0.120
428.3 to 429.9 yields 0.096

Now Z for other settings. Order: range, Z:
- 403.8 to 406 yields 403.854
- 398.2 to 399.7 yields 398.313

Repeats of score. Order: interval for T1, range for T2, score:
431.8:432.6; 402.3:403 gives -0.29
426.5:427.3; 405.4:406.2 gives -0.15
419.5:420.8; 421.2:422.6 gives -0.24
